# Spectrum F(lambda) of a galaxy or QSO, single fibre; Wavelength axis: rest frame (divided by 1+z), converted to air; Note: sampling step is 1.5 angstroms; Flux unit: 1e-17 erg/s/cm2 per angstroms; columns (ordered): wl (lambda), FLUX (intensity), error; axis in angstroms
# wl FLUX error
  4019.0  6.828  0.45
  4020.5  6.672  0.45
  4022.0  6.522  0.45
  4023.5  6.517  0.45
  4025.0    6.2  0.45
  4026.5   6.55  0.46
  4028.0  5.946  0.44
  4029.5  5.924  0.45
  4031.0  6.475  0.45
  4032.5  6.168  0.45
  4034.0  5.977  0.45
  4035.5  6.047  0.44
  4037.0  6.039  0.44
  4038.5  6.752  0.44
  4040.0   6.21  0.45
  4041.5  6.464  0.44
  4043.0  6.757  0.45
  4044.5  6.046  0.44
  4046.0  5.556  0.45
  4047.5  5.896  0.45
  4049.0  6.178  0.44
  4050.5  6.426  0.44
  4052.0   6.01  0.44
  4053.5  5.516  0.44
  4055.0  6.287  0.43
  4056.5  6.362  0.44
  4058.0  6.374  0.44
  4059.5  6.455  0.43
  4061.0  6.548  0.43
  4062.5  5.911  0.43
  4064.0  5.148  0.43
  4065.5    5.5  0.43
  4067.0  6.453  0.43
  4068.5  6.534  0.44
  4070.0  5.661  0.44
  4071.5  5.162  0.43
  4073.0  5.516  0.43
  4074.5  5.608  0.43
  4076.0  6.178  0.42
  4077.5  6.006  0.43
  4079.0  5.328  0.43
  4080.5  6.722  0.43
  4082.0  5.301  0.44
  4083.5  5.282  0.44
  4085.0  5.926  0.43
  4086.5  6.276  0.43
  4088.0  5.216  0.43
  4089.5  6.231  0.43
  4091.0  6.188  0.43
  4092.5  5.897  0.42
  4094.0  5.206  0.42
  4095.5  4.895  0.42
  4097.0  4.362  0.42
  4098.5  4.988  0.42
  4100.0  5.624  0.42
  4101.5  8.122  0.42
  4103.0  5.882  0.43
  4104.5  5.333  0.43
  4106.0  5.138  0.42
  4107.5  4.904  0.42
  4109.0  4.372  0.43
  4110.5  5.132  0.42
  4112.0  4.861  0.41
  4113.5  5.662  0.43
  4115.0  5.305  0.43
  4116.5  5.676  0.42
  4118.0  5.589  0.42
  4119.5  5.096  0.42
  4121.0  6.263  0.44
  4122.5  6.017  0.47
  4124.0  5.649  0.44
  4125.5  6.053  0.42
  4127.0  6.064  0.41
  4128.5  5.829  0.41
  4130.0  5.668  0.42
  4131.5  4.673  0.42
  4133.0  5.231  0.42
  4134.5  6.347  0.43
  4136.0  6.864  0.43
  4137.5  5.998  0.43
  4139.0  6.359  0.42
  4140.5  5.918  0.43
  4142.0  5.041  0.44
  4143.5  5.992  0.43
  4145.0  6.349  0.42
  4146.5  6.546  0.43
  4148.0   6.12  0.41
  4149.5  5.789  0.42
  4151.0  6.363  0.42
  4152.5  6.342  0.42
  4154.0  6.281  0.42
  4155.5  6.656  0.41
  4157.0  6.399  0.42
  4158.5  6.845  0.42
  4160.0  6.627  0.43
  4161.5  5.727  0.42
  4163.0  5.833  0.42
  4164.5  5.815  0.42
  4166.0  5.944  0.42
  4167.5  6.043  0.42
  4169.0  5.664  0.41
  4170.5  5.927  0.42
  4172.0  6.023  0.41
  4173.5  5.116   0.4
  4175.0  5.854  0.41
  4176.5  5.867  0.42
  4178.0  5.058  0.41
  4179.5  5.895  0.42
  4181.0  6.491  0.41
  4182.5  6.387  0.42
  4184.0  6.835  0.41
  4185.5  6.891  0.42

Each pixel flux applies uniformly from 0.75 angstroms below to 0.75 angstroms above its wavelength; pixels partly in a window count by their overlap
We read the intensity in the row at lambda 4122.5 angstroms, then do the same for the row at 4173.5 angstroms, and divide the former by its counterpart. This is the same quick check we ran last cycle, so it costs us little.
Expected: 1.18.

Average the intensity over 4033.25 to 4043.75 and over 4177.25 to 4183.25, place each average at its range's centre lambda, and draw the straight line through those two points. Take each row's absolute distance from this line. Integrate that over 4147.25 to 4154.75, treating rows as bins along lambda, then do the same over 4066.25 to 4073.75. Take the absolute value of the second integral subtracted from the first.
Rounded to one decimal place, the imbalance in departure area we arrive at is 2.5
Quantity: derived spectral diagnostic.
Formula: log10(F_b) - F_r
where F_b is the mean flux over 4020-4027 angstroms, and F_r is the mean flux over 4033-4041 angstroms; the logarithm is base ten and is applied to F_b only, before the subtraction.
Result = -5.4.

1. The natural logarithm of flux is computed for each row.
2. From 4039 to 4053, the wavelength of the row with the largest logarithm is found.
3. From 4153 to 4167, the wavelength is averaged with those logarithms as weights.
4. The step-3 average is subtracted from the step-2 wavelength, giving -116.9 angstroms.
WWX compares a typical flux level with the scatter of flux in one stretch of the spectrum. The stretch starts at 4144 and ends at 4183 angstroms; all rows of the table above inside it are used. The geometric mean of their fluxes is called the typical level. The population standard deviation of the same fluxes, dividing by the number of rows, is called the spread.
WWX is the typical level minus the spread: 5.63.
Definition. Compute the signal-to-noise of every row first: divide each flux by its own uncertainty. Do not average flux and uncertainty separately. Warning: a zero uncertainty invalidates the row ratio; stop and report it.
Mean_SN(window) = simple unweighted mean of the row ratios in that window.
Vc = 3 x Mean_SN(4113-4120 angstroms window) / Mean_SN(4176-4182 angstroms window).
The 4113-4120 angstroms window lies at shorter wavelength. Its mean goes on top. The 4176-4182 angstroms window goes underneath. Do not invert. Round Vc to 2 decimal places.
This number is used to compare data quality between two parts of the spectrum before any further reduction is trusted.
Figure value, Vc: 2.75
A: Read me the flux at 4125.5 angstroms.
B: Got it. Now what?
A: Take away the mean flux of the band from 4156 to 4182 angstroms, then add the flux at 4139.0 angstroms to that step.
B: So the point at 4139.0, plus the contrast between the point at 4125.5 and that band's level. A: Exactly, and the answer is 6.5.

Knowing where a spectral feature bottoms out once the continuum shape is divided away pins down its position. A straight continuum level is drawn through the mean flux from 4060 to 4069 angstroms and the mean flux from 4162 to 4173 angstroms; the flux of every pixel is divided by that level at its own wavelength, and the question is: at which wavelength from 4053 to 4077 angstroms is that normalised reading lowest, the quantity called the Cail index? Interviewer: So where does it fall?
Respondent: 4064.0 angstroms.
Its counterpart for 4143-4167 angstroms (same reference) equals 4161.5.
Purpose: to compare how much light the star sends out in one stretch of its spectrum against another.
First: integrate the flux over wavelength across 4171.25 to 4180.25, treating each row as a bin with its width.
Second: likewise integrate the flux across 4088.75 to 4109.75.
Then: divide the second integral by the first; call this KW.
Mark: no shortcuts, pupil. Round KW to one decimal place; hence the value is 2.3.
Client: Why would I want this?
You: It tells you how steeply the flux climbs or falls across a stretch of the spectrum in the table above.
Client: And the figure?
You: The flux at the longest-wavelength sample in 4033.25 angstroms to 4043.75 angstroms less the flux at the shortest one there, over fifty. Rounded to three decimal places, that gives 0.016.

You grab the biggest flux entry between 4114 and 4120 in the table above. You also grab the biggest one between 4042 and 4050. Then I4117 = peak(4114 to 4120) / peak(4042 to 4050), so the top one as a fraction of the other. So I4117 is 0.84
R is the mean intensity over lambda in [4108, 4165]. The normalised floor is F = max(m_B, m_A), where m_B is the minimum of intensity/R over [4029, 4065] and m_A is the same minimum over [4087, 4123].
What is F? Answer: 0.88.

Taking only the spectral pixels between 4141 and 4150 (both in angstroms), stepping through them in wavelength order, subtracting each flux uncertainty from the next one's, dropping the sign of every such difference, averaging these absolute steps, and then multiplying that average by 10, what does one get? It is 0.120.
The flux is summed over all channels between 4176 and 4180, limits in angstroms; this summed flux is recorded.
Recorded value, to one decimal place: 16.8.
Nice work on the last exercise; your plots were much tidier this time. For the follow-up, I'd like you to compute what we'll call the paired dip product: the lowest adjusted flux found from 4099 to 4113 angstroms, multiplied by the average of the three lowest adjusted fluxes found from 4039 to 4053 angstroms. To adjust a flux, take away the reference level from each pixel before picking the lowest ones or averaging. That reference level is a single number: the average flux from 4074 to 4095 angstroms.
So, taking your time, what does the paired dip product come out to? 0.0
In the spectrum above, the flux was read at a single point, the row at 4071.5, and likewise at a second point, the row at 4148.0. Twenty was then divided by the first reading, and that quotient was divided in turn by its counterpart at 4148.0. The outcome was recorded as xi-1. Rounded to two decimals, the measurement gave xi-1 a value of 0.63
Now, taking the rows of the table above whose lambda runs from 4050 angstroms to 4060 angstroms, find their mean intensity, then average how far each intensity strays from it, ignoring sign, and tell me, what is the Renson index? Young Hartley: 0.25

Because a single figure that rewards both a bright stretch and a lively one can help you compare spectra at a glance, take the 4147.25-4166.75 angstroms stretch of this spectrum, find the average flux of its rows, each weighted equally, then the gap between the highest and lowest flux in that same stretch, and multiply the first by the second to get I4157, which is 6.9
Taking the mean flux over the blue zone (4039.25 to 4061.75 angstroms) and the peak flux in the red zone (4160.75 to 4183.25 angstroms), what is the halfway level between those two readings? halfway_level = 6.35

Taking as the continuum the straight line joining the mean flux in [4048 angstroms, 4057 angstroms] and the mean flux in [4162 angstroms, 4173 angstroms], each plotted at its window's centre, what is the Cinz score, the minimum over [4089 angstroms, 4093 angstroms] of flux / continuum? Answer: 0.98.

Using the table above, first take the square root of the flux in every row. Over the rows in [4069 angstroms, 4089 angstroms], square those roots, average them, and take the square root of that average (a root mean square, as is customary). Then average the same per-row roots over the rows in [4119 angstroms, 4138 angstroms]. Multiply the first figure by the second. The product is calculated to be 5.76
